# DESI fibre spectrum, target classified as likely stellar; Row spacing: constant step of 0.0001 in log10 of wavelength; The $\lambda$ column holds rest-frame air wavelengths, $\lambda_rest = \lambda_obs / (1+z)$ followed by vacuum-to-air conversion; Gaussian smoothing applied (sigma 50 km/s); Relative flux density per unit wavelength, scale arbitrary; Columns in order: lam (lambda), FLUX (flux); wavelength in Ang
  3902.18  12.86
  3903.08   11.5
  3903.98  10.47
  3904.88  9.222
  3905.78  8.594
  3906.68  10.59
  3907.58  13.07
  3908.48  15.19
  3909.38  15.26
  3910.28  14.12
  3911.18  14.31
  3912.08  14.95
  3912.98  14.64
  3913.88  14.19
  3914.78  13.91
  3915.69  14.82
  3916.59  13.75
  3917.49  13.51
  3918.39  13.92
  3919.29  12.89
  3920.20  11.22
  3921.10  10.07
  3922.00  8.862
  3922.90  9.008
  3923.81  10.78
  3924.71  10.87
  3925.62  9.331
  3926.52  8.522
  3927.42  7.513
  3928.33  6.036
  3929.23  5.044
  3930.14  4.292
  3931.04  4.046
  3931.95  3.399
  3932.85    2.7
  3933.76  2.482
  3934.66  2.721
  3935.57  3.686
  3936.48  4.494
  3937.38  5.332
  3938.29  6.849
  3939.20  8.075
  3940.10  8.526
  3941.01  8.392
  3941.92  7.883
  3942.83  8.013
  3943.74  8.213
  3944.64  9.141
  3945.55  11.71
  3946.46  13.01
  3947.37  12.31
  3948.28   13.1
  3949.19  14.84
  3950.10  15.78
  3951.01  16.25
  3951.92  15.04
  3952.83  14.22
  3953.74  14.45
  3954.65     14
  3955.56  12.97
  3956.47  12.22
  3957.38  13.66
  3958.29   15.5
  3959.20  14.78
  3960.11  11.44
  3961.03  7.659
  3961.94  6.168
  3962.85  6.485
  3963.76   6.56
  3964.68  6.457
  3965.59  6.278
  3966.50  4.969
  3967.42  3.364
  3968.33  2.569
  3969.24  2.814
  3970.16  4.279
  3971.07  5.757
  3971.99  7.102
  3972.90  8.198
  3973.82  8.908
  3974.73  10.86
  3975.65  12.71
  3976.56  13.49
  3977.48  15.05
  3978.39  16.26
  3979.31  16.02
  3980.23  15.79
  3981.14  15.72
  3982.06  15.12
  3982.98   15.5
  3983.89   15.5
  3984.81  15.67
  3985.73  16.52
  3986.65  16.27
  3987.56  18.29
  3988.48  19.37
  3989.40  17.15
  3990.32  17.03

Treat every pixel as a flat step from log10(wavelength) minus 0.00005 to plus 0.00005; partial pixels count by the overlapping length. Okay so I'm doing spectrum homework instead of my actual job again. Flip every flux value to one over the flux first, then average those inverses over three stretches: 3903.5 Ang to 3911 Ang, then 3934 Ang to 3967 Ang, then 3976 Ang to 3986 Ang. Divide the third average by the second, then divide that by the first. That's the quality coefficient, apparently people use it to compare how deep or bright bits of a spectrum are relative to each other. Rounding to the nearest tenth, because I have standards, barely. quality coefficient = 6.1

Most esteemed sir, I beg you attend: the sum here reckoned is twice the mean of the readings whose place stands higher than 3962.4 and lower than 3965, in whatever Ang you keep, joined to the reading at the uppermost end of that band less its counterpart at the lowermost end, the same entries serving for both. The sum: 13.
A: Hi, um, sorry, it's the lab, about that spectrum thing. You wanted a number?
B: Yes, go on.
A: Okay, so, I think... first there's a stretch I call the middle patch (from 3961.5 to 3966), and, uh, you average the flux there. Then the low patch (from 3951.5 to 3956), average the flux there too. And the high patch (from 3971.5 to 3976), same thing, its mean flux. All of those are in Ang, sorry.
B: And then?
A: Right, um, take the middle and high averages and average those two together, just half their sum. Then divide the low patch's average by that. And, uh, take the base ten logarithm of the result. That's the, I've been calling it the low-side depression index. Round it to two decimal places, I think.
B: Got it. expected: 0.25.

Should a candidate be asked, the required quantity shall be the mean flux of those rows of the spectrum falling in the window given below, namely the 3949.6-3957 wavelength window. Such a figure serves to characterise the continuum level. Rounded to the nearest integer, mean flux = 14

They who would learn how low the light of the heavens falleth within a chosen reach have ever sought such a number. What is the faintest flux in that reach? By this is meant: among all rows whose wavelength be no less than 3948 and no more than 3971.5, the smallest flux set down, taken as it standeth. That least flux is 2.569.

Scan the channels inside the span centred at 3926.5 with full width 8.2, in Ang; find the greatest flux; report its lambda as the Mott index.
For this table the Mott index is 3924.71 Ang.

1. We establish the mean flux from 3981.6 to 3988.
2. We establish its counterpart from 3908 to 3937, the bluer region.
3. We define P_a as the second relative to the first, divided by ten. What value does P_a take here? 0.060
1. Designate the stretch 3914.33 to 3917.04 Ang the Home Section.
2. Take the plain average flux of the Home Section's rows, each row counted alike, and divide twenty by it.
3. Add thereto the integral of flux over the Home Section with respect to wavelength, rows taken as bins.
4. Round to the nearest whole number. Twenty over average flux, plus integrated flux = 40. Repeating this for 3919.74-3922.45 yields 29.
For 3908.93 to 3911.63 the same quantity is 41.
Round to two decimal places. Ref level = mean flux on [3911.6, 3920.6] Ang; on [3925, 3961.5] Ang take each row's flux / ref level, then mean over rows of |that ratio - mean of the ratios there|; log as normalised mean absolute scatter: 0.27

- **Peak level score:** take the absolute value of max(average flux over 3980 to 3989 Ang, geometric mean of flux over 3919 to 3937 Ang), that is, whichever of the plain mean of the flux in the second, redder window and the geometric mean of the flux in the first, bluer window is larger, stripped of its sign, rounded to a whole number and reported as 16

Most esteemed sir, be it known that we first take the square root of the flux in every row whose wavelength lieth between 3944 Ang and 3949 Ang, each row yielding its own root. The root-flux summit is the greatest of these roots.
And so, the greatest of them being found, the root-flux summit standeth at 3.6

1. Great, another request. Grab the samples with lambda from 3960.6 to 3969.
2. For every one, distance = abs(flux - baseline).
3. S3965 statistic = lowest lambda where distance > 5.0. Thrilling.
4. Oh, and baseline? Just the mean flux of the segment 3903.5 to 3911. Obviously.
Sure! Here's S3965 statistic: 3961.94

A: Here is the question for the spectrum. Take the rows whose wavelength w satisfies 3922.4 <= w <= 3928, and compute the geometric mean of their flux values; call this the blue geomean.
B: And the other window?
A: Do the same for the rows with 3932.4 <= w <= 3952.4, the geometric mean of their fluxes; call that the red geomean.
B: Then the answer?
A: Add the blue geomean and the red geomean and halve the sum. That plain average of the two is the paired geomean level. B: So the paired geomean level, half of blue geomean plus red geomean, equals 8.5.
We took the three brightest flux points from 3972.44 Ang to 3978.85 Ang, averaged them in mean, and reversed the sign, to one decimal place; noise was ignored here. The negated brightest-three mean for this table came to -14.9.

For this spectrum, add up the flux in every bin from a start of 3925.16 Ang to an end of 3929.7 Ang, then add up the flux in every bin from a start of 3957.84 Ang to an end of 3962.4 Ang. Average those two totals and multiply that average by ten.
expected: 460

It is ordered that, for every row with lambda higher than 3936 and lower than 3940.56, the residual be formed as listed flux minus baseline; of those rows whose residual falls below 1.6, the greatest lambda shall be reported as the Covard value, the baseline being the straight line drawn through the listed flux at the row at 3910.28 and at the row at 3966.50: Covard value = 3940.10 Ang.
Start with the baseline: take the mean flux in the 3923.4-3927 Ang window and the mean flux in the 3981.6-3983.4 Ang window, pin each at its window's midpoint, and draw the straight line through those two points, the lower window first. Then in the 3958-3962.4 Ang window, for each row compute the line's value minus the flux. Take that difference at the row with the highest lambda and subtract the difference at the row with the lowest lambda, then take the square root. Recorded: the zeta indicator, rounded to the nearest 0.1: 3.1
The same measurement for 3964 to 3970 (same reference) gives 2.0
